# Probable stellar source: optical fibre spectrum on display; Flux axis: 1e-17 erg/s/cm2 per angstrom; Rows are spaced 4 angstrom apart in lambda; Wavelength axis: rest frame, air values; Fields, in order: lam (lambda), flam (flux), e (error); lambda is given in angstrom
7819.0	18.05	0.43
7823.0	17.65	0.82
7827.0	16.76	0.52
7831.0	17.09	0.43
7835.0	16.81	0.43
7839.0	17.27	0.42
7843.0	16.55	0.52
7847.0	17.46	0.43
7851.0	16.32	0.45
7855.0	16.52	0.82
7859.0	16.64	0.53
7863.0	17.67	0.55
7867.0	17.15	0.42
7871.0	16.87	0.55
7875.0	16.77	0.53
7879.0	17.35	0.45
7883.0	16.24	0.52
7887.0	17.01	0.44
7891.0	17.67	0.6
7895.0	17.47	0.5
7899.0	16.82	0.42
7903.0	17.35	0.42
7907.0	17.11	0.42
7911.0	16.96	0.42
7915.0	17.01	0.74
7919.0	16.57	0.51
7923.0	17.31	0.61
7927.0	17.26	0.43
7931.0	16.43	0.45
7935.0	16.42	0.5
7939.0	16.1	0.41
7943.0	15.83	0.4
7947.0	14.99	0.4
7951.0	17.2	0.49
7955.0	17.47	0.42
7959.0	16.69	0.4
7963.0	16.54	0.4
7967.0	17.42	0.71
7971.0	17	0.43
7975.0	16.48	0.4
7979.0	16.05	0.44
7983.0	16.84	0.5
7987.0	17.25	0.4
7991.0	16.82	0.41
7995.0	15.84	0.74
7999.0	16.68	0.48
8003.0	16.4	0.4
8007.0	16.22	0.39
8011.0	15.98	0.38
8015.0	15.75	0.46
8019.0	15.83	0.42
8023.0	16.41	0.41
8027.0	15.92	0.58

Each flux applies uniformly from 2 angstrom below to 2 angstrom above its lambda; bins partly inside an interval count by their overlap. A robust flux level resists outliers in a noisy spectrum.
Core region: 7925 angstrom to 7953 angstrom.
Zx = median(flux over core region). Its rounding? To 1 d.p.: 16.4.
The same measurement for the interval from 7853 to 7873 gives 16.9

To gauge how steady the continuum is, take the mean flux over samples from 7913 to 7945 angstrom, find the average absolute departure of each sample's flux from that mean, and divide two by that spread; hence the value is 4.6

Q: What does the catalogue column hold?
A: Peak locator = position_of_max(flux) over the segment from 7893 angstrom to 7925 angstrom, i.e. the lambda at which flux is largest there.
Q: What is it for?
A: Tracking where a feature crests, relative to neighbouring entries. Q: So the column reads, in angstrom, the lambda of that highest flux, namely 7895.0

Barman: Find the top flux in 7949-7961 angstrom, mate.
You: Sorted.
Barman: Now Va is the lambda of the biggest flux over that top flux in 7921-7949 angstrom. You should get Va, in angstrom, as 7923.0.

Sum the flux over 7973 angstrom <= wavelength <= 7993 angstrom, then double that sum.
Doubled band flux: 167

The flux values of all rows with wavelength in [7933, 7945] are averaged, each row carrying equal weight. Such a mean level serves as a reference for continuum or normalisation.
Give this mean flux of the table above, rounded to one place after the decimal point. 16.1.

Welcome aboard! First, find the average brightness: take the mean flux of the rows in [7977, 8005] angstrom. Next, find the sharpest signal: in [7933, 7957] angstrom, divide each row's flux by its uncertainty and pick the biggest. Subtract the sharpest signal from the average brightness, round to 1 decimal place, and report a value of -25.0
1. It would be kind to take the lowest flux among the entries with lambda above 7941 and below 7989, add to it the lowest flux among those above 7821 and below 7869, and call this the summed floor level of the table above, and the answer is 31.3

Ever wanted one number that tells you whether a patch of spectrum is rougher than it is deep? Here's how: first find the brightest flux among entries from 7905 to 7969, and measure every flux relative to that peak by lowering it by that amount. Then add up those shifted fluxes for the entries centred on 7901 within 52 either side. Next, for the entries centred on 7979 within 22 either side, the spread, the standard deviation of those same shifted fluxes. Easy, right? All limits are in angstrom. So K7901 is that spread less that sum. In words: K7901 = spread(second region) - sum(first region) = 17.6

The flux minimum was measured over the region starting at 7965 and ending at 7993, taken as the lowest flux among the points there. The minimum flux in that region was 16.05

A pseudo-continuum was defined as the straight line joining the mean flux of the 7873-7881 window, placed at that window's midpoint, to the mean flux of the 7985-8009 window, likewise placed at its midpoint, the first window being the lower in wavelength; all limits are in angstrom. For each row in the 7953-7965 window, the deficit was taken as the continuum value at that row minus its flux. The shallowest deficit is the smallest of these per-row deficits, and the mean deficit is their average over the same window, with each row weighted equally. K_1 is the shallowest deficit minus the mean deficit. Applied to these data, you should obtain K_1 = -0.55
